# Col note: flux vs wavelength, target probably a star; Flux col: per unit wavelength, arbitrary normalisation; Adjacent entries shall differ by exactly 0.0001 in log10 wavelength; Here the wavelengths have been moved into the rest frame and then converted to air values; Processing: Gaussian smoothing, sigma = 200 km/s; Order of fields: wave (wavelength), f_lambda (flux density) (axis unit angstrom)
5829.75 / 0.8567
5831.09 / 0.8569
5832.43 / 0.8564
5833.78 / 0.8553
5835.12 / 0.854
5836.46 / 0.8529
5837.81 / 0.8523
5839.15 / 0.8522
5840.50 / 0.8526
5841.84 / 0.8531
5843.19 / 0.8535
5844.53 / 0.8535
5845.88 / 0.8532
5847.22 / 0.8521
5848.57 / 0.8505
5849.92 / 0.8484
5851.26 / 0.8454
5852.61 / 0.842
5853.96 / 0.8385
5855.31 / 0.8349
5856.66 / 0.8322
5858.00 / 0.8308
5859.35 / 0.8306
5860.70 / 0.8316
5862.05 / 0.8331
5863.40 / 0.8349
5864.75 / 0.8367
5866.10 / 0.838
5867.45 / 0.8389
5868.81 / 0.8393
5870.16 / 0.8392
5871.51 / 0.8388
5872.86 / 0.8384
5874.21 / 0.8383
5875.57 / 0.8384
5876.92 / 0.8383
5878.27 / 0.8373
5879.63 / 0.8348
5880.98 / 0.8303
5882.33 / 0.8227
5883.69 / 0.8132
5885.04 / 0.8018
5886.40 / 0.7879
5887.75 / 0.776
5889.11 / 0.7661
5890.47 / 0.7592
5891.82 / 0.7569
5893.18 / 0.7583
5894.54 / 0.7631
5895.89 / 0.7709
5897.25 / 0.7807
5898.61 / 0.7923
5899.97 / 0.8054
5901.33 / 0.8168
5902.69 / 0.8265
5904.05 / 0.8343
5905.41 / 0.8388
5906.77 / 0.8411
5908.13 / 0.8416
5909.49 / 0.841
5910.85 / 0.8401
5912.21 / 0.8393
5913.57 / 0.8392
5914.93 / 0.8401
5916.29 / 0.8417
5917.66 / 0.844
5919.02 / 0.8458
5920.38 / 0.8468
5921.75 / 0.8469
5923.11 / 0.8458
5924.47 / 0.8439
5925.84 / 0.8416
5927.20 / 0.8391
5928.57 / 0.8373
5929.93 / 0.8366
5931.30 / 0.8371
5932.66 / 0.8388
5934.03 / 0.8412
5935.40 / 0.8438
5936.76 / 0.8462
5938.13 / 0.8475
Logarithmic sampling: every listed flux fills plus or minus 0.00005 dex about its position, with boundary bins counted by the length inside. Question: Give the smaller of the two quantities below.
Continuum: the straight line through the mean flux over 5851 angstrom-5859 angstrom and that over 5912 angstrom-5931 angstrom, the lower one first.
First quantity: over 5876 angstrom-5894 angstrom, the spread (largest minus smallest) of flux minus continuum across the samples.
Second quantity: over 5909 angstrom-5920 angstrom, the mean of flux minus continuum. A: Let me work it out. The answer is 0.00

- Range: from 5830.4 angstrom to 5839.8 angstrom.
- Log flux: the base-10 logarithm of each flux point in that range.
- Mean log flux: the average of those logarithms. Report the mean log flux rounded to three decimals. -0.068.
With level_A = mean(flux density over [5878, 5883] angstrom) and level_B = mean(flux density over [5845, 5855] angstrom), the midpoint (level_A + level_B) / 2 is 0.839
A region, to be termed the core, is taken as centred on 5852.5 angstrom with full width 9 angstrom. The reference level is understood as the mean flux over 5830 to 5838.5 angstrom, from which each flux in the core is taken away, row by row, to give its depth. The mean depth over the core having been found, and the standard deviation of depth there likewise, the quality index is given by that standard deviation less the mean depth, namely -0.007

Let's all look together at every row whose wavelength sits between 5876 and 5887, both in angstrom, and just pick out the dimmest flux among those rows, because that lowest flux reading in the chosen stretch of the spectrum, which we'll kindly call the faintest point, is 0.7879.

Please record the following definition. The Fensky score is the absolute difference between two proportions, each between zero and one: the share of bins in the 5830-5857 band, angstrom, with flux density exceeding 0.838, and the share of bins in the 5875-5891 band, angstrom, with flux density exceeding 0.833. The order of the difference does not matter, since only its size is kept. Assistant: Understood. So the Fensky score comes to 0.57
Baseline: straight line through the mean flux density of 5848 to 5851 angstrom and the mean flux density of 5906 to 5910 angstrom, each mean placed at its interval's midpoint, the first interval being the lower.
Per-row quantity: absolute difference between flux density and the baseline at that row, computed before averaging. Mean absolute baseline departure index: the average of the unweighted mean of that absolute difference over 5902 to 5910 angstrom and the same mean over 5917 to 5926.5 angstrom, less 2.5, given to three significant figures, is -2.49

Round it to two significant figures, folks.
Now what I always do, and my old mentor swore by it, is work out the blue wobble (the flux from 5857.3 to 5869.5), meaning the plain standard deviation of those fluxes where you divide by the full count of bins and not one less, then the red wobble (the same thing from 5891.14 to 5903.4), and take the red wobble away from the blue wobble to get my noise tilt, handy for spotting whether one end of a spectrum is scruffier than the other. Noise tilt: -0.021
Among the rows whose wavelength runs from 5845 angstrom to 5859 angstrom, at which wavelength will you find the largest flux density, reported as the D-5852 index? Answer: 5845.88 angstrom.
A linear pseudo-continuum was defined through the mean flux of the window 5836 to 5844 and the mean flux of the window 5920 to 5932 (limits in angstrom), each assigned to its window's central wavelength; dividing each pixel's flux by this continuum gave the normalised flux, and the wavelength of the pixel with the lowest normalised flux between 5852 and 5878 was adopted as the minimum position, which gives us 5859.35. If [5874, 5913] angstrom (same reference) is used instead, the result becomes 5891.82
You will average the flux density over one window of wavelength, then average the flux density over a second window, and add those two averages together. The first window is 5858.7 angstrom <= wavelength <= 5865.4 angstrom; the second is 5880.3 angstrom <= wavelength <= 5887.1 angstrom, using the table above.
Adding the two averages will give 1.645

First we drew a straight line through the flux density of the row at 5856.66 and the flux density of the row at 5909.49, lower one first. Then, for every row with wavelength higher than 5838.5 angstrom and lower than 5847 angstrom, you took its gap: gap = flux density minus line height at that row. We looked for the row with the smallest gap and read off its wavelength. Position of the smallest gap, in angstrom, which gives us 5845.88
